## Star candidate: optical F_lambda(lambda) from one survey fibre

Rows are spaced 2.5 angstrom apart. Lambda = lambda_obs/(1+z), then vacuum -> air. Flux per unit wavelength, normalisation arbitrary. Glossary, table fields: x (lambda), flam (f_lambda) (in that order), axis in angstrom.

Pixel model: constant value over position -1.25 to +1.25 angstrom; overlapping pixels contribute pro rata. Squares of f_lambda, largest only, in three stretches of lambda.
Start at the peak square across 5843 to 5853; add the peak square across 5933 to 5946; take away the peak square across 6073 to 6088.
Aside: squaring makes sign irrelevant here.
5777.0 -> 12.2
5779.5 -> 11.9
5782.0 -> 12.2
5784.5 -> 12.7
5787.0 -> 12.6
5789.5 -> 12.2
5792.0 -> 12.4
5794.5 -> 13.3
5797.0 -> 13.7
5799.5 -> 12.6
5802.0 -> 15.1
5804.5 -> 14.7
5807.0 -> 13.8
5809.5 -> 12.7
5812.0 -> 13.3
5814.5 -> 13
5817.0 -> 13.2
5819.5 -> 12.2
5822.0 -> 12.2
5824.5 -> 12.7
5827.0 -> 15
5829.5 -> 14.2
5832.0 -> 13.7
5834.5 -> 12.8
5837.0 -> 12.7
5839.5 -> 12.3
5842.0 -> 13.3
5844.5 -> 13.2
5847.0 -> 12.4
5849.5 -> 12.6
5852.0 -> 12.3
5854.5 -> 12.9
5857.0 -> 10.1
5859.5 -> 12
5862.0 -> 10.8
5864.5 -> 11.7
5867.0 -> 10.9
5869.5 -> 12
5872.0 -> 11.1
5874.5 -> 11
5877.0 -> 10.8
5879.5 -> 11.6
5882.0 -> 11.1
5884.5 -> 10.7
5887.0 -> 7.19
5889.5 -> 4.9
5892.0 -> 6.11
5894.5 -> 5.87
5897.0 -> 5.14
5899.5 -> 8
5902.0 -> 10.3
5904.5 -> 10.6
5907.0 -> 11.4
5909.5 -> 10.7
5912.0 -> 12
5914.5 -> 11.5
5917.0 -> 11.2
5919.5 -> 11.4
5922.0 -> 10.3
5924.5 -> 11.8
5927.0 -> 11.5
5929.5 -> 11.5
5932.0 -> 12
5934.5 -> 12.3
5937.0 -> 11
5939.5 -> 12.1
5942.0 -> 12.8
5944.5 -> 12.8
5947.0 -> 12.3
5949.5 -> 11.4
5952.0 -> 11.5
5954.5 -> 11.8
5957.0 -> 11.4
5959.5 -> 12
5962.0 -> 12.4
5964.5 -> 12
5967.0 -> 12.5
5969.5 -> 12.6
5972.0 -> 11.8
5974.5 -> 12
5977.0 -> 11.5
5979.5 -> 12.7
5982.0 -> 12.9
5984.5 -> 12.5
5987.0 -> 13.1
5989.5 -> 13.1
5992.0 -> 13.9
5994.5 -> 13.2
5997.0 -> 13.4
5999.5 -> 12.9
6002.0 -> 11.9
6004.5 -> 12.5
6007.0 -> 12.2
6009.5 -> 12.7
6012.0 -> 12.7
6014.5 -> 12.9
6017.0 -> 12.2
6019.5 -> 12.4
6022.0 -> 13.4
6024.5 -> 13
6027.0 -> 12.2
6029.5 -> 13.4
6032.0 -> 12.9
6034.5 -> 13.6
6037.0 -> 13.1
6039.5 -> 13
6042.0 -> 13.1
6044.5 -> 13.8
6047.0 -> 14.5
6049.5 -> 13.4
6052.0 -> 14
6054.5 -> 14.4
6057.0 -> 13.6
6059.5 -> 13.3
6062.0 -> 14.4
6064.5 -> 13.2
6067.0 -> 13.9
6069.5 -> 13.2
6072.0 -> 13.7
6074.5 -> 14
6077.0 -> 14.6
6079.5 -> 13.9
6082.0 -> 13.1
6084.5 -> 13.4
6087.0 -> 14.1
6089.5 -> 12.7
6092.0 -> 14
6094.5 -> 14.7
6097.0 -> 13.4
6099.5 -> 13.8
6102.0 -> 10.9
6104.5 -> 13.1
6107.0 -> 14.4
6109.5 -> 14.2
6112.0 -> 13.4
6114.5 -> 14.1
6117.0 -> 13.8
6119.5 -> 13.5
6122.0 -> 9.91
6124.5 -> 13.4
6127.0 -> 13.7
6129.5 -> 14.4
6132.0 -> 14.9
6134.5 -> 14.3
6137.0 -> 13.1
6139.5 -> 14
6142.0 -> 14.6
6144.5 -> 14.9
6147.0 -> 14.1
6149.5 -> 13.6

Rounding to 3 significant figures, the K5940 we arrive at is 125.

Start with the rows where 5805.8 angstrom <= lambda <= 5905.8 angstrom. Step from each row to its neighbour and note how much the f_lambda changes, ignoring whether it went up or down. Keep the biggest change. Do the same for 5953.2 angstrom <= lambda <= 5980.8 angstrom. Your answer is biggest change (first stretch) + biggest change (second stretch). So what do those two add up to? 4.7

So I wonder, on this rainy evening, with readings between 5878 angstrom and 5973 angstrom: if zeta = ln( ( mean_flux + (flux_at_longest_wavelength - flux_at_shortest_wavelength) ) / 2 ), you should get 1.70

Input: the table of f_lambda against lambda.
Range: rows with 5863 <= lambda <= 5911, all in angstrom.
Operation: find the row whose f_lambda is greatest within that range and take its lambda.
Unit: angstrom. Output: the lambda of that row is 5869.5 angstrom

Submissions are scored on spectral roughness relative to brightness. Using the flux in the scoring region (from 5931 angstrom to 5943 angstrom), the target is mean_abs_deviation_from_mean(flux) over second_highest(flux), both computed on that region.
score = 0.035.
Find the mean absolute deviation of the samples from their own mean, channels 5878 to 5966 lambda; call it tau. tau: 1.6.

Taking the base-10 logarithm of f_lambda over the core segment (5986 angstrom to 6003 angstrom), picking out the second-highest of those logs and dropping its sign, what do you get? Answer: 1.13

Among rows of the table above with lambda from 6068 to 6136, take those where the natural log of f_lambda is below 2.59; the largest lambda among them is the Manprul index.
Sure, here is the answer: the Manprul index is 6122.0 angstrom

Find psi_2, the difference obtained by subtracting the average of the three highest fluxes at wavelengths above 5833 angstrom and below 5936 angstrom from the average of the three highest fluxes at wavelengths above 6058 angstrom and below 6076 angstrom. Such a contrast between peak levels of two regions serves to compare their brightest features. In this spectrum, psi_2 1.0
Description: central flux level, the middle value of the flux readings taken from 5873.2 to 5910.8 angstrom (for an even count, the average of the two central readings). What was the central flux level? 10.6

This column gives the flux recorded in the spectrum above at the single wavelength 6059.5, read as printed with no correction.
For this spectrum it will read 13.3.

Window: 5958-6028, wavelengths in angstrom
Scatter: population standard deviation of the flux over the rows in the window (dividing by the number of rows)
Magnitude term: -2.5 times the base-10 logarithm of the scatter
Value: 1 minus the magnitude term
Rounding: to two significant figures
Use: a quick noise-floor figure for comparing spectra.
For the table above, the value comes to 0.34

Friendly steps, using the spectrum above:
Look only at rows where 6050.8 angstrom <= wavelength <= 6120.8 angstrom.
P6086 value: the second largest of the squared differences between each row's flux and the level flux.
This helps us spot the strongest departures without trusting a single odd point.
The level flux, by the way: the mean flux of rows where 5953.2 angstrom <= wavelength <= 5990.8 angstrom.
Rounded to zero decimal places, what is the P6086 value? 5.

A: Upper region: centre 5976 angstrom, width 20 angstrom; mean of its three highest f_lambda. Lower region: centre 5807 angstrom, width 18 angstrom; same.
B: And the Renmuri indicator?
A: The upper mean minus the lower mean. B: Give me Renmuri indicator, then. -1.8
